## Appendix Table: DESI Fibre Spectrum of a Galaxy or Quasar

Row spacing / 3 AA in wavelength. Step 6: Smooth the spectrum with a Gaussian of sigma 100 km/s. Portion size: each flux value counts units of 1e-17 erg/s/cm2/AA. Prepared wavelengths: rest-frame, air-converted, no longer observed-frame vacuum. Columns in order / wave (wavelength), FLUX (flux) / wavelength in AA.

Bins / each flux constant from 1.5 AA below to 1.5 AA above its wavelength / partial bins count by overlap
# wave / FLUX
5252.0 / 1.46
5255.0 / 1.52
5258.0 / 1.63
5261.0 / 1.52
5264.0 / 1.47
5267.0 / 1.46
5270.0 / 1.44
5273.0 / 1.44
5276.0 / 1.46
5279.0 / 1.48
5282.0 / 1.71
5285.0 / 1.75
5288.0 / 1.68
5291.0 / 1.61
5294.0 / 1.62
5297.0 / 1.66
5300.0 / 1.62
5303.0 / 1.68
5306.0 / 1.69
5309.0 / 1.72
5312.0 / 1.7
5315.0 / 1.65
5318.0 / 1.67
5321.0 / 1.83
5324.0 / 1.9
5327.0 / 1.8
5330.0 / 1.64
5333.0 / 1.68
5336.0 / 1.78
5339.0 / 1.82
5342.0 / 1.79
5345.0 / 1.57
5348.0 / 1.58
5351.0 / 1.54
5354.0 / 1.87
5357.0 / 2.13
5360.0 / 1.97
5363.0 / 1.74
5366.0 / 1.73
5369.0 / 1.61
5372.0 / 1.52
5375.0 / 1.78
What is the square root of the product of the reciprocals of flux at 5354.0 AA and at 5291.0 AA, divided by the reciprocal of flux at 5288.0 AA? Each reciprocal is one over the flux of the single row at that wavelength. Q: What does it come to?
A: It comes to 0.97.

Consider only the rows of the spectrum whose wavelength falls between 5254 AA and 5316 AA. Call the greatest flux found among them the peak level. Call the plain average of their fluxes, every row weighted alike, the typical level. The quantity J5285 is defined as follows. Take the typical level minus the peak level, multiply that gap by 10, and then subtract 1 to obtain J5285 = -2.54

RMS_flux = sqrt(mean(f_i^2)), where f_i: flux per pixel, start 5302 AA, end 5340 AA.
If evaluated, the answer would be 1.74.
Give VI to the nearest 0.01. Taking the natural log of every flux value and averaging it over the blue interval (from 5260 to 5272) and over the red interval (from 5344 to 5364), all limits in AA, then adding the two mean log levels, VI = 0.95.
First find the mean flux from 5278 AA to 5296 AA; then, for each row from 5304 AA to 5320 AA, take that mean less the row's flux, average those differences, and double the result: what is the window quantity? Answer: -0.09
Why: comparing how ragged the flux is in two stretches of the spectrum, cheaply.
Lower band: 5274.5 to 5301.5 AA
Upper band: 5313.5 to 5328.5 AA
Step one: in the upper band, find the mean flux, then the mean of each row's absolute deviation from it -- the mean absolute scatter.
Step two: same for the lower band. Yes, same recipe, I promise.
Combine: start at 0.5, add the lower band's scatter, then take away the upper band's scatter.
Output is 0.48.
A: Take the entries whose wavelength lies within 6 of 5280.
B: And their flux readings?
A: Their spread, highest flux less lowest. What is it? 0.29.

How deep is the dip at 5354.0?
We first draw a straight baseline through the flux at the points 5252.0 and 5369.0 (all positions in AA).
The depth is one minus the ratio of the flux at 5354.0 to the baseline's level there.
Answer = -0.18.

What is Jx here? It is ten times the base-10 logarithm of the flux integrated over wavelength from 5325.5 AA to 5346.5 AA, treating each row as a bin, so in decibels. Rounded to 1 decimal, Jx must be 15.6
